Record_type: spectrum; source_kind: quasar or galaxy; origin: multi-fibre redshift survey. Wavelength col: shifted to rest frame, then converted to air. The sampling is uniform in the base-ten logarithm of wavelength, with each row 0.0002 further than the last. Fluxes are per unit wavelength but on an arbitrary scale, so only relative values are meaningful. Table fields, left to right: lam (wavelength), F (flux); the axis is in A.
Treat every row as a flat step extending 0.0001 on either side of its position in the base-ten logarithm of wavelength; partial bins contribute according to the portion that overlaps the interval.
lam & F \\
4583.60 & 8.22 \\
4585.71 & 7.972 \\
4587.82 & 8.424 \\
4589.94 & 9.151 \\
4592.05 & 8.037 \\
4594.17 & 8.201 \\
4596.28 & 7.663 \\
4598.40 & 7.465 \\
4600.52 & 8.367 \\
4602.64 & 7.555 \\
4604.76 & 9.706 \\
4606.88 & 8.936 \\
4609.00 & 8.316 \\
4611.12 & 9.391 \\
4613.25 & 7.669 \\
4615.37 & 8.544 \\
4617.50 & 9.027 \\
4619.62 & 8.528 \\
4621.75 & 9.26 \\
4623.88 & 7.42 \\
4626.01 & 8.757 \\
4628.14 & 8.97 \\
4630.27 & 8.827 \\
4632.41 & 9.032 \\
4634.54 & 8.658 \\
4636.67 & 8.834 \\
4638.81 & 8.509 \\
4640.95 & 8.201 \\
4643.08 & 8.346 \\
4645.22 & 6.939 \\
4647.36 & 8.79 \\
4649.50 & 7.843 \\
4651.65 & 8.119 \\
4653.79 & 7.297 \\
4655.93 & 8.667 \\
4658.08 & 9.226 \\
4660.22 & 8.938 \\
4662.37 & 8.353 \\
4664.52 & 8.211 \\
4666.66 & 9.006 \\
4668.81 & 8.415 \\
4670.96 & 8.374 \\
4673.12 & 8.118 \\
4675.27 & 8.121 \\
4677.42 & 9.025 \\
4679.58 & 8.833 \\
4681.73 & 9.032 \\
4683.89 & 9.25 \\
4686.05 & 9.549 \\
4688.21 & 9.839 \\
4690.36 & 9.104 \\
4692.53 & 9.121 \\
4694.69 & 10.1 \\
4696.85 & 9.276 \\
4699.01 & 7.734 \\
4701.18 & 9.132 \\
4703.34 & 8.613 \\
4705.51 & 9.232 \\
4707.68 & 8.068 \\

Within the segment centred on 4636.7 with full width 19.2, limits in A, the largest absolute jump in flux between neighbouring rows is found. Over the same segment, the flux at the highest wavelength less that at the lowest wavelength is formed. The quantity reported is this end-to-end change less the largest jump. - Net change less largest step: -3.4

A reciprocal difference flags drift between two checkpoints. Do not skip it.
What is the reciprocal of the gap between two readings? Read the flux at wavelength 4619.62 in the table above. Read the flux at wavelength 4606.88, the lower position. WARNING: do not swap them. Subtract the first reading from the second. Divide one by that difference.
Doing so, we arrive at 2.5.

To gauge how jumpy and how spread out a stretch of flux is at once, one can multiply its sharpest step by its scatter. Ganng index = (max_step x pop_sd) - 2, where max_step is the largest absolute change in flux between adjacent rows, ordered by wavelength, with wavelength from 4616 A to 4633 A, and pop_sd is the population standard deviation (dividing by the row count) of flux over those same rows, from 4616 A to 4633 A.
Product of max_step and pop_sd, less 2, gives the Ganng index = -1.0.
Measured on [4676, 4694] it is -1.8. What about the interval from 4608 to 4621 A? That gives -1.1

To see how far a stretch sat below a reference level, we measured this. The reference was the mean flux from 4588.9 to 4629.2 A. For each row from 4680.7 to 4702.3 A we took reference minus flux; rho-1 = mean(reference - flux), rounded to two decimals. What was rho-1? -0.74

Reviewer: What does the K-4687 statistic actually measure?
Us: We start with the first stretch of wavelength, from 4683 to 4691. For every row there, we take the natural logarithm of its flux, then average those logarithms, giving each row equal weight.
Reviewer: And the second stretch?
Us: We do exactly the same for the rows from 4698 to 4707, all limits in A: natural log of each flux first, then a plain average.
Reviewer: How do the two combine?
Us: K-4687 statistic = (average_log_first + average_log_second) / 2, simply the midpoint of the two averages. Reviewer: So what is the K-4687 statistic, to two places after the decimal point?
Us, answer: 2.20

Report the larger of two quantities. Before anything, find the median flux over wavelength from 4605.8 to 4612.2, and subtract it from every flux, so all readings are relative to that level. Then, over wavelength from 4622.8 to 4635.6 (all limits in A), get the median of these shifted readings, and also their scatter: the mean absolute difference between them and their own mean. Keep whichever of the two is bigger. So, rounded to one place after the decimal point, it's 0.4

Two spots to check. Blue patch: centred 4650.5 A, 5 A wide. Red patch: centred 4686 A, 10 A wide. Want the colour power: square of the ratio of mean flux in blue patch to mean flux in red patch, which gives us 0.73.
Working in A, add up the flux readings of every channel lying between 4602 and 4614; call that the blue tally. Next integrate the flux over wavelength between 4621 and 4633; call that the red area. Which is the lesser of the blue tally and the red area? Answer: 51.6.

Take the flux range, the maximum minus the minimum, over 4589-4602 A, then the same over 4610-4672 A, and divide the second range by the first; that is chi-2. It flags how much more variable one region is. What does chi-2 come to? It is 1.45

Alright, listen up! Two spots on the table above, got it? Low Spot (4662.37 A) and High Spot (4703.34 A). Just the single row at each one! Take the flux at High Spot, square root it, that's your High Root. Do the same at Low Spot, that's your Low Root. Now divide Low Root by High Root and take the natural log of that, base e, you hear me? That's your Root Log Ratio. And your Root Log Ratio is -0.015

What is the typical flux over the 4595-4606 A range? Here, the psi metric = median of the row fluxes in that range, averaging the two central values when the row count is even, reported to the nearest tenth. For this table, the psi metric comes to 7.7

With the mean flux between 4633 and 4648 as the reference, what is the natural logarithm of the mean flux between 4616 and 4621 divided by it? 0.053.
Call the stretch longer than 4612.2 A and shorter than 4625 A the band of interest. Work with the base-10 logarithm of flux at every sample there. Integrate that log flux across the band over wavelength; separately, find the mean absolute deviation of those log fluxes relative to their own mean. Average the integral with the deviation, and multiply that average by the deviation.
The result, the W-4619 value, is 0.18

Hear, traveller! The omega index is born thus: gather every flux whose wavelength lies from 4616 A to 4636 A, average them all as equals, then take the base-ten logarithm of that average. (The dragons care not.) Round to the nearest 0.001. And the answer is 0.941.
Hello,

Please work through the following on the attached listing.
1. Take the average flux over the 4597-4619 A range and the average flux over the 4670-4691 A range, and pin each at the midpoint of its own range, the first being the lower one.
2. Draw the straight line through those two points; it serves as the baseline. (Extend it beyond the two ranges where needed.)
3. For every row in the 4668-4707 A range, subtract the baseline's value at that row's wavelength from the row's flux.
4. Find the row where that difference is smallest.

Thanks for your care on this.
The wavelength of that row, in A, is 4699.01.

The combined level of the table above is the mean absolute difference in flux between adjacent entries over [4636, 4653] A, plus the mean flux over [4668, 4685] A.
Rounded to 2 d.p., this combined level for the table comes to 9.40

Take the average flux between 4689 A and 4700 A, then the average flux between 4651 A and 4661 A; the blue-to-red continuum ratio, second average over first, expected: 0.93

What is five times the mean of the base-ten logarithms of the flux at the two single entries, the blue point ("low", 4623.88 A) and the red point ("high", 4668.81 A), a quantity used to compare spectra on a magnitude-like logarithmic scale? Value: 4.49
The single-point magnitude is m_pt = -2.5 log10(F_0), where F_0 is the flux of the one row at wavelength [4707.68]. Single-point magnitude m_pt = -2.27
